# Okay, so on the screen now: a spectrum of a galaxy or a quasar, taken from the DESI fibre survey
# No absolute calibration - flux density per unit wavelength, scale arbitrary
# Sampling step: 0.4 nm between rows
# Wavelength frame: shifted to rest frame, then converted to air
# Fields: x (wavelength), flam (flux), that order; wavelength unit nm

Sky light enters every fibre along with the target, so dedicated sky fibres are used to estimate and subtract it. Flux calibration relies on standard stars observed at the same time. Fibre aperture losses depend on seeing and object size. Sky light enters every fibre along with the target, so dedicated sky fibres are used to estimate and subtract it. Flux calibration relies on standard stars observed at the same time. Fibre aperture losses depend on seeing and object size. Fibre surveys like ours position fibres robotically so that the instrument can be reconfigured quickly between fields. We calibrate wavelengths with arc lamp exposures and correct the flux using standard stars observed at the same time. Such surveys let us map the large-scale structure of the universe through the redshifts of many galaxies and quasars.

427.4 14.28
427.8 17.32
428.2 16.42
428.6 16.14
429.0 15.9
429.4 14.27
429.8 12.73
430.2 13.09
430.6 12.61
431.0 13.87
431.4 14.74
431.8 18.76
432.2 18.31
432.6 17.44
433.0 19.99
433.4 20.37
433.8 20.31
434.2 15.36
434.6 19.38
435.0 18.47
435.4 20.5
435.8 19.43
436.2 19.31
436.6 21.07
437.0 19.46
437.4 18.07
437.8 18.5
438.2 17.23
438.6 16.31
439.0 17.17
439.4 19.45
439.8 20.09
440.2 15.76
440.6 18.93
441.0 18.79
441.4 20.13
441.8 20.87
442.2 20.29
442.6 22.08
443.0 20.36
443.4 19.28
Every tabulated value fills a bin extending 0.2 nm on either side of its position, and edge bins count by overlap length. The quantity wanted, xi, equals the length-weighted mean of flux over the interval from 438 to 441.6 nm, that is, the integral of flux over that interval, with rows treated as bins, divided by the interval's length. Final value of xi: 18.2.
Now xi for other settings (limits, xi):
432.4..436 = 19.0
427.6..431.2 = 14.7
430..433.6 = 16.6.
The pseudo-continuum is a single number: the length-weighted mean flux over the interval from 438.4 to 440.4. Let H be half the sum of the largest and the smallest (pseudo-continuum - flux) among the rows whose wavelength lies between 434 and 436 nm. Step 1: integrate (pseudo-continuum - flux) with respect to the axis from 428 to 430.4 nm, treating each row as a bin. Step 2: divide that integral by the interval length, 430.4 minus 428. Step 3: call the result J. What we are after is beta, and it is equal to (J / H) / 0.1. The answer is -172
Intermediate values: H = -0.2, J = 3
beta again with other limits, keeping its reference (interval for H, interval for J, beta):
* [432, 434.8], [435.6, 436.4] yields 148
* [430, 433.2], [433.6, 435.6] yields -7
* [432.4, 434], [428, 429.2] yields -14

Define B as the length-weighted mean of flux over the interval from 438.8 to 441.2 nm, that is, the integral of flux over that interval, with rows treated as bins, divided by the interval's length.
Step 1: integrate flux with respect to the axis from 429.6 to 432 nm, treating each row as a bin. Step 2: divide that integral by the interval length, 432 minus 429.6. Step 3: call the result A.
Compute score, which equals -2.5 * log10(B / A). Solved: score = -0.27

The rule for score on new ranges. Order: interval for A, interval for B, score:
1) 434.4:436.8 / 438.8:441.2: 0.08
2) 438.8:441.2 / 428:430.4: 0.24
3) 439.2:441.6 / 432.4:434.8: 0.00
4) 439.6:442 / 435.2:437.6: -0.03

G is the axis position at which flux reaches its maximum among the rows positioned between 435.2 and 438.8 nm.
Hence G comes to 436.6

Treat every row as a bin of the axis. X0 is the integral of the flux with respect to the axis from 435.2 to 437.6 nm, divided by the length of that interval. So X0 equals 19.6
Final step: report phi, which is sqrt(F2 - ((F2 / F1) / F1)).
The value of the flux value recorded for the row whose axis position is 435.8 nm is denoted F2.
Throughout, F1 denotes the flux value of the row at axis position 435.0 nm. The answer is 4.4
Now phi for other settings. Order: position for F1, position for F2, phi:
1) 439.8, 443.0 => 4.5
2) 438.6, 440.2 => 4.0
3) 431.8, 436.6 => 4.6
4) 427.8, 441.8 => 4.6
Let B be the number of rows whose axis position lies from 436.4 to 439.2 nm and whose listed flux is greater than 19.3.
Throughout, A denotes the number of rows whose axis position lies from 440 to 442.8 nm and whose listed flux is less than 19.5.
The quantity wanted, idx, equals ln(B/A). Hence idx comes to -0.4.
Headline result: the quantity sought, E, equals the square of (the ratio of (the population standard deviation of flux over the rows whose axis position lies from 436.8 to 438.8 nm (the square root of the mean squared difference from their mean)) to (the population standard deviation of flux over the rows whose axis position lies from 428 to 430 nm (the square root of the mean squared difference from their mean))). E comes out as 0.59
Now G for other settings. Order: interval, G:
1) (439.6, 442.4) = 441.8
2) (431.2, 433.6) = 433.4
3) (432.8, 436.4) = 435.4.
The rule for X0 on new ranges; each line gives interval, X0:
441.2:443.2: 20.7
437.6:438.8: 17.3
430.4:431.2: 13.2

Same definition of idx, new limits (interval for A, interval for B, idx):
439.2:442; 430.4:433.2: -1.4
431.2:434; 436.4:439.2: -0.7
